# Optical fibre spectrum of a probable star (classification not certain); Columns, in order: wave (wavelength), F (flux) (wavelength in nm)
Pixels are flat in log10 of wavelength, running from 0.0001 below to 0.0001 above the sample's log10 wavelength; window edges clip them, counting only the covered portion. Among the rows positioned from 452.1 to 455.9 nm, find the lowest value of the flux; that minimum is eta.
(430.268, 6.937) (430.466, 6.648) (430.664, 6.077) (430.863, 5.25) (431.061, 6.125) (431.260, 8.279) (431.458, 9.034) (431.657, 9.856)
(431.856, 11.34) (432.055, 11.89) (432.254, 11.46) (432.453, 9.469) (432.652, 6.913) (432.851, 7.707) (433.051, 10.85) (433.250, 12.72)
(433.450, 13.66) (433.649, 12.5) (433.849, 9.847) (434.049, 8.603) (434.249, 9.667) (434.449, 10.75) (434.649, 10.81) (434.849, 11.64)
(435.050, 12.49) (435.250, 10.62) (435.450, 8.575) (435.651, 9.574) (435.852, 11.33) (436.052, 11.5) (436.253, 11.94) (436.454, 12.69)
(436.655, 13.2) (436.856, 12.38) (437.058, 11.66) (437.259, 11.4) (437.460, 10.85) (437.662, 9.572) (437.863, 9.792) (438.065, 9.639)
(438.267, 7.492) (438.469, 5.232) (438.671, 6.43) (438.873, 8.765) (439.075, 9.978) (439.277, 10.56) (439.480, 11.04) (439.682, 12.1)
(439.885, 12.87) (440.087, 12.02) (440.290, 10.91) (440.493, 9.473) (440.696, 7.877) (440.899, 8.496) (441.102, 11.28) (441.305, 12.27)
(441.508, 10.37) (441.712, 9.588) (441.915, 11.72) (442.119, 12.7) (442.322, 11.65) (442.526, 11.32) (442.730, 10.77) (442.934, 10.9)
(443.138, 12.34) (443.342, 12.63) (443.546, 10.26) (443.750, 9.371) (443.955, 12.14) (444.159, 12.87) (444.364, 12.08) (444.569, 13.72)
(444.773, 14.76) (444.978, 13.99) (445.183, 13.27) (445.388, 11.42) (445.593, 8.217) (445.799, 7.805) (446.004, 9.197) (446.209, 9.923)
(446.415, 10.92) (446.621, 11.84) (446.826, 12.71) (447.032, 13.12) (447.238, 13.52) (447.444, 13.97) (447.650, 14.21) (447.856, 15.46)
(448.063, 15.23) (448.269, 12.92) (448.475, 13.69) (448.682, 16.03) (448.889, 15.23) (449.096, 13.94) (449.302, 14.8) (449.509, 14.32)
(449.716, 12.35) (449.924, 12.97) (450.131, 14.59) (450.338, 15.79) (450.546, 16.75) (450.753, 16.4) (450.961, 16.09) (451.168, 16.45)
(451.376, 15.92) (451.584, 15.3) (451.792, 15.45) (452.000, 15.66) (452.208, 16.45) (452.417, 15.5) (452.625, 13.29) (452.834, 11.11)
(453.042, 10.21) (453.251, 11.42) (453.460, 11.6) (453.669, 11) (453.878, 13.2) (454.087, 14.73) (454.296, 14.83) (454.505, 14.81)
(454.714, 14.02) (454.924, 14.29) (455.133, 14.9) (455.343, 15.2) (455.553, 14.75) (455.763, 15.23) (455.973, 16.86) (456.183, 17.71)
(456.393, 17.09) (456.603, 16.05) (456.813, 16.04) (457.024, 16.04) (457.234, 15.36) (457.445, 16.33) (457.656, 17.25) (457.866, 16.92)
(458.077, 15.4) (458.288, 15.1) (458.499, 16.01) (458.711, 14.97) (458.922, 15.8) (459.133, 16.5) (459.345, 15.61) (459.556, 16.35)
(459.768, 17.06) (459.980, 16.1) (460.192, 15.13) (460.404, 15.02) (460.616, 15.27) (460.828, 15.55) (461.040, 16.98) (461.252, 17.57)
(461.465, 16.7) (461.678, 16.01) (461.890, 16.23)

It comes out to 10.21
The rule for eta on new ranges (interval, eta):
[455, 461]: 14.75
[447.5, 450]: 12.35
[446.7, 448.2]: 12.71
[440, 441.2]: 7.877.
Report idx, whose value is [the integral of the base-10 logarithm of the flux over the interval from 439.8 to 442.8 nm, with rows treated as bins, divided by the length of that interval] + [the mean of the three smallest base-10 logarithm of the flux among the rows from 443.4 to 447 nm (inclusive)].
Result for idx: 1.96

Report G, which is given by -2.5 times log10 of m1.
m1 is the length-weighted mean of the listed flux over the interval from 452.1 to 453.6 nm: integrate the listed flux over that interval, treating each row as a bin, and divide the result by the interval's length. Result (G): -2.8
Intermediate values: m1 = 13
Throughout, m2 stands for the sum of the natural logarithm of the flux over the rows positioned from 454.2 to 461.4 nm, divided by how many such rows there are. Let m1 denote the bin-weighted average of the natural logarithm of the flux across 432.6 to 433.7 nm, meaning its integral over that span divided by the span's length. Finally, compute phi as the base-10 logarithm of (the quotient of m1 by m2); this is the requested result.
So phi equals -0.07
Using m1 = 2.35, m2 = 2.76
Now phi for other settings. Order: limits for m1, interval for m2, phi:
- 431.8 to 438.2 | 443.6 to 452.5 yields -0.04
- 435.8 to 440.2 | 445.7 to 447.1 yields -0.01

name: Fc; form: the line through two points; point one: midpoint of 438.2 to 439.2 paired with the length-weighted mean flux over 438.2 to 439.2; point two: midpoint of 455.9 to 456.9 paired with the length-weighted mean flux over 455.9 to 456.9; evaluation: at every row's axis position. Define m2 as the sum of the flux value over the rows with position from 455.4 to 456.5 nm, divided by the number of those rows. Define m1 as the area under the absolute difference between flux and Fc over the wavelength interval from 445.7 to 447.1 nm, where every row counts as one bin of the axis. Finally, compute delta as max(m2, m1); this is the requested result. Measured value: 16.3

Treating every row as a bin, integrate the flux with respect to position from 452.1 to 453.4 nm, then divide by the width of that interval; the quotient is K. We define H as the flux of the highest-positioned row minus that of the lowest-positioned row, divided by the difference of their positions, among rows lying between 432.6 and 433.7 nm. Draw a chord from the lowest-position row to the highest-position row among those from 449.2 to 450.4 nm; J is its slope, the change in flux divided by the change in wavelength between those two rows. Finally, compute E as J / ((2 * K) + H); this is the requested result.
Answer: 0.03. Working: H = 6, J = 1.0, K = 13.0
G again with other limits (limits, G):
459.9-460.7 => -3.0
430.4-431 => -1.9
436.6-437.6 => -2.7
